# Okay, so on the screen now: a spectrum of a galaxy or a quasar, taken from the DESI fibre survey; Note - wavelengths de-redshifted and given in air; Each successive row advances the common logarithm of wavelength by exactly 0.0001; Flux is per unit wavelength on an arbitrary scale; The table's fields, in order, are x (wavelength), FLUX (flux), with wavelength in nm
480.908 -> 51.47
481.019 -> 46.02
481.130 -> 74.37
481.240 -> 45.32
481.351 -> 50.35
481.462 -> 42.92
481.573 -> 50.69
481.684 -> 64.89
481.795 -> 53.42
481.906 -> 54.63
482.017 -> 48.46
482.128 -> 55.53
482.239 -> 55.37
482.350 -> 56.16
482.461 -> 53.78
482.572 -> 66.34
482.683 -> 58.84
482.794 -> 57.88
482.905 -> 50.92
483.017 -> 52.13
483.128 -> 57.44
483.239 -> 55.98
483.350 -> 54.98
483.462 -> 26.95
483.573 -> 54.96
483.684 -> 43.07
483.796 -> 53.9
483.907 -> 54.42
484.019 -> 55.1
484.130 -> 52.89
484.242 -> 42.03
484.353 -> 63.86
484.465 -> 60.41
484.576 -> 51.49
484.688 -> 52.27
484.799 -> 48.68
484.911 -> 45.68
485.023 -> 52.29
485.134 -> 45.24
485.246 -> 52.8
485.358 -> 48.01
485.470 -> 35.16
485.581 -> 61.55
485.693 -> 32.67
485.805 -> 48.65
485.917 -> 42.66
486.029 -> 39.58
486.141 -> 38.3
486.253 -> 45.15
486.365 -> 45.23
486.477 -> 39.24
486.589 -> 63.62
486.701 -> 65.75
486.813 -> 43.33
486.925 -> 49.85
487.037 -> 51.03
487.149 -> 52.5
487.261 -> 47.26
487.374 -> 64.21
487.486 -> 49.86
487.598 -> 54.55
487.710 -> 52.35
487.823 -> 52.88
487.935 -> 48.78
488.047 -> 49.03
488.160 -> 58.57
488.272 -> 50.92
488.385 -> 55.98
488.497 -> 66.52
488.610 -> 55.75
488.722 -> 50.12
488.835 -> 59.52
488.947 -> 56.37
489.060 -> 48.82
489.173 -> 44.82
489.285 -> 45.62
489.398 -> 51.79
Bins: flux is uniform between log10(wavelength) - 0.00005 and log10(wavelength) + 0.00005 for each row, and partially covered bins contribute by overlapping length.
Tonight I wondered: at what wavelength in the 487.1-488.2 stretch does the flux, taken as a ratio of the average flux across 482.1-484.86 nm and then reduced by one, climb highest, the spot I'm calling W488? 487.374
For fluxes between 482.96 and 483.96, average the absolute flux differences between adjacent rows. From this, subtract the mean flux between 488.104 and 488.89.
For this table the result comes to -46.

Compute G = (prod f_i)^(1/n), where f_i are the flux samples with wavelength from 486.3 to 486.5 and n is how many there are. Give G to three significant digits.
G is 42.1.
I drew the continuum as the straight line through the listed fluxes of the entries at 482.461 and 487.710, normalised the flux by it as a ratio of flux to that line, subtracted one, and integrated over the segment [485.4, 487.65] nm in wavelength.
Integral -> -0.18 nm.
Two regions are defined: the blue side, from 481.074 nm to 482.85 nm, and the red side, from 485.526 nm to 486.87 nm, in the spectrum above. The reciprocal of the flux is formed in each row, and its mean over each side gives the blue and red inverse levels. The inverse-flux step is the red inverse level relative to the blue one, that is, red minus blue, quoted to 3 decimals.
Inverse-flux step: 0.004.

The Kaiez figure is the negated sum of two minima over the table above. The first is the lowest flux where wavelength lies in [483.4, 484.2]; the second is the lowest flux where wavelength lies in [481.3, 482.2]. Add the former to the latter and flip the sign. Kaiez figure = -70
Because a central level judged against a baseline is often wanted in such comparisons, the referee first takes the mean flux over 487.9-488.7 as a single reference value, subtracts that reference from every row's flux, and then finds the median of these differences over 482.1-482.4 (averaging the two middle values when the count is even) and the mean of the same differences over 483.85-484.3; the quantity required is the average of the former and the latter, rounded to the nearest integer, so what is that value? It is -2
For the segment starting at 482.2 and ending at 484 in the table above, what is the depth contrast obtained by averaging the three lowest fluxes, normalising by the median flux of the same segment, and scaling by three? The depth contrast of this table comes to 2.20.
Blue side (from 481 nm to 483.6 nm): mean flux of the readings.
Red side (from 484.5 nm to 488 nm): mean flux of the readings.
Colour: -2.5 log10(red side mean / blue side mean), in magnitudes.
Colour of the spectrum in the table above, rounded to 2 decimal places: 0.10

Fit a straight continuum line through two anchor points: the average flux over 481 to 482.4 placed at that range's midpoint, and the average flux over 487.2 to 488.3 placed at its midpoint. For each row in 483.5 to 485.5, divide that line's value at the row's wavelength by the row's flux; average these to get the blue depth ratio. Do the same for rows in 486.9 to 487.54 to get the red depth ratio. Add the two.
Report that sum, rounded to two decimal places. 2.09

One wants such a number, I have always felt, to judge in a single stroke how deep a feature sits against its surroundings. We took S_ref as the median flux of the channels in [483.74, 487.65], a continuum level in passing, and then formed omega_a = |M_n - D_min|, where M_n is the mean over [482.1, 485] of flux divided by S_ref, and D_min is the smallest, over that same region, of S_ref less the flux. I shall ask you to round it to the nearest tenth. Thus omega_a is 17.5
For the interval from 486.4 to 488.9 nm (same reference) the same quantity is 17.7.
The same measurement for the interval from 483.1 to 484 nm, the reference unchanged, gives 8.6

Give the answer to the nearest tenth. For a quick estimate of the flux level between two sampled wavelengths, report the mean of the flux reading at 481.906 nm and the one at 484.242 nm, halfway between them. 48.3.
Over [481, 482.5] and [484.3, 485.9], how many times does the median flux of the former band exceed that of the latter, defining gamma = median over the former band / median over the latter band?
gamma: 1.07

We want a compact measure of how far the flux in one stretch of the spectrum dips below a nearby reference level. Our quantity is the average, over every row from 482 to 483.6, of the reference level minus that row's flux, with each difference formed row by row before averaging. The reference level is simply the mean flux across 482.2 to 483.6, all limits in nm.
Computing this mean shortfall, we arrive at 0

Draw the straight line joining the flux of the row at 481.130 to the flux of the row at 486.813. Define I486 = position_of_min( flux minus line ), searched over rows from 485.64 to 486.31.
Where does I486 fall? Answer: 485.693 nm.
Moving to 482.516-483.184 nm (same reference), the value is 482.905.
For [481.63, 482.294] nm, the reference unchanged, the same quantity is 482.017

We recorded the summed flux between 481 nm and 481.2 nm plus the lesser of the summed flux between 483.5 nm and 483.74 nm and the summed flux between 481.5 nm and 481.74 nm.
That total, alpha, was 218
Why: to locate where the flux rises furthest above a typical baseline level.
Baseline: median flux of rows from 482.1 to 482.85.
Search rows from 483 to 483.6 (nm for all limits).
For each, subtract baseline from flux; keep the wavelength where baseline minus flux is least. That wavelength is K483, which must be 483.128 nm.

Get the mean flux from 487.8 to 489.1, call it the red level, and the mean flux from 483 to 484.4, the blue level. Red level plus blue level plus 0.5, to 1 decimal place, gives 106.3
